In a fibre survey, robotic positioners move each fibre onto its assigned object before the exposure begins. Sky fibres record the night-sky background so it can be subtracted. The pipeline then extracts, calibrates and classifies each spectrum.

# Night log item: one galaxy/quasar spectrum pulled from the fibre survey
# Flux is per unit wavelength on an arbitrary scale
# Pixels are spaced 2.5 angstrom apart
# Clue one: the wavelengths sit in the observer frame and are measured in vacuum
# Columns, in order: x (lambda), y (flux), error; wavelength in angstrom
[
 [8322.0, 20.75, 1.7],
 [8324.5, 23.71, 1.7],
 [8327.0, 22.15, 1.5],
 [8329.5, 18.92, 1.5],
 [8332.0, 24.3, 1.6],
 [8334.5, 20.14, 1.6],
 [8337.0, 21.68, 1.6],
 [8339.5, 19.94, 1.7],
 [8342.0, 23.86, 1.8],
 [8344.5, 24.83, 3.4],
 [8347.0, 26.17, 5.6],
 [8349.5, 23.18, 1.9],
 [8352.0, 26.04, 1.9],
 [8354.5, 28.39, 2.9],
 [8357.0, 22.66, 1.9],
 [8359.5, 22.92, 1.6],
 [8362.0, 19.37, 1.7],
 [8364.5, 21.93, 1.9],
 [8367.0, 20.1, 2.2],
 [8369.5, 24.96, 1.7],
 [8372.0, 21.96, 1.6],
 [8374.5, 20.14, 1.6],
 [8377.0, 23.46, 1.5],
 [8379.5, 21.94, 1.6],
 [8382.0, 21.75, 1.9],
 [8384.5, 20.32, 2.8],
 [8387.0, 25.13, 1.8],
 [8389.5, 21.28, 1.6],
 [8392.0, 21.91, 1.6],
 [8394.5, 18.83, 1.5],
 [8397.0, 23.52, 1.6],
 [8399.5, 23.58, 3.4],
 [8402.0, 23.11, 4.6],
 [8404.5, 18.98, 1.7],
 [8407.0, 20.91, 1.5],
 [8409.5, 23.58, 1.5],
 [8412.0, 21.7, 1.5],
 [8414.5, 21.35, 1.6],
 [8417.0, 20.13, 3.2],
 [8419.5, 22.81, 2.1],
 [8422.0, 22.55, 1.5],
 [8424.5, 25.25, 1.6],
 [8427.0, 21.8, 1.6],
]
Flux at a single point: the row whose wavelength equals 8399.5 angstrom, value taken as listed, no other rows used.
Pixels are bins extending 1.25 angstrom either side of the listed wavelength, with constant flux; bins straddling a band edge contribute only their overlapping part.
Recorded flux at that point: 23.58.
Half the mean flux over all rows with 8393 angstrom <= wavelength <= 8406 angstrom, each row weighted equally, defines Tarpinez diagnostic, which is 10.8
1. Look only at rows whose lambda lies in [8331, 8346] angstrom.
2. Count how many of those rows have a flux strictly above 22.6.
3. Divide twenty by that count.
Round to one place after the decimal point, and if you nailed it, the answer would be 6.7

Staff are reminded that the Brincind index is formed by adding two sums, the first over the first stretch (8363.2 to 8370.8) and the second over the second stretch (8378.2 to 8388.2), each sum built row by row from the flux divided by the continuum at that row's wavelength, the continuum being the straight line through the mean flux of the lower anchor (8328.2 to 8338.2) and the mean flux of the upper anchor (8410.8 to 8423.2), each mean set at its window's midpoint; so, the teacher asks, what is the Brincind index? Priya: 7.3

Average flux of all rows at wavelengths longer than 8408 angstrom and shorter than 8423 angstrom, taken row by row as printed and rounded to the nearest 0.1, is 22.0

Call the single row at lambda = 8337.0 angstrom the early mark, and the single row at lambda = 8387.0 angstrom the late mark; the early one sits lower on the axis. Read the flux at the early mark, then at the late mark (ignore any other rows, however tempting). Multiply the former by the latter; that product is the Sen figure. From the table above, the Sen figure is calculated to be 545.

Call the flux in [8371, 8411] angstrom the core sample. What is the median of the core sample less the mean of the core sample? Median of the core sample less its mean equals 0.03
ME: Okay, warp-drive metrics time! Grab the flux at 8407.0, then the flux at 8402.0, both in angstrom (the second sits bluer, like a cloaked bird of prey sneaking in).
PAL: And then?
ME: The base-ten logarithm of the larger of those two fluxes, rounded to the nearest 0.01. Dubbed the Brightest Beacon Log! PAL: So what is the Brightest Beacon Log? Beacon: 1.36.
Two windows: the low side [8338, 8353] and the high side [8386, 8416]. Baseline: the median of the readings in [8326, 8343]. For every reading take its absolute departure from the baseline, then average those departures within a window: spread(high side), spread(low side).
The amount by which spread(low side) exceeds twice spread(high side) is -0.1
